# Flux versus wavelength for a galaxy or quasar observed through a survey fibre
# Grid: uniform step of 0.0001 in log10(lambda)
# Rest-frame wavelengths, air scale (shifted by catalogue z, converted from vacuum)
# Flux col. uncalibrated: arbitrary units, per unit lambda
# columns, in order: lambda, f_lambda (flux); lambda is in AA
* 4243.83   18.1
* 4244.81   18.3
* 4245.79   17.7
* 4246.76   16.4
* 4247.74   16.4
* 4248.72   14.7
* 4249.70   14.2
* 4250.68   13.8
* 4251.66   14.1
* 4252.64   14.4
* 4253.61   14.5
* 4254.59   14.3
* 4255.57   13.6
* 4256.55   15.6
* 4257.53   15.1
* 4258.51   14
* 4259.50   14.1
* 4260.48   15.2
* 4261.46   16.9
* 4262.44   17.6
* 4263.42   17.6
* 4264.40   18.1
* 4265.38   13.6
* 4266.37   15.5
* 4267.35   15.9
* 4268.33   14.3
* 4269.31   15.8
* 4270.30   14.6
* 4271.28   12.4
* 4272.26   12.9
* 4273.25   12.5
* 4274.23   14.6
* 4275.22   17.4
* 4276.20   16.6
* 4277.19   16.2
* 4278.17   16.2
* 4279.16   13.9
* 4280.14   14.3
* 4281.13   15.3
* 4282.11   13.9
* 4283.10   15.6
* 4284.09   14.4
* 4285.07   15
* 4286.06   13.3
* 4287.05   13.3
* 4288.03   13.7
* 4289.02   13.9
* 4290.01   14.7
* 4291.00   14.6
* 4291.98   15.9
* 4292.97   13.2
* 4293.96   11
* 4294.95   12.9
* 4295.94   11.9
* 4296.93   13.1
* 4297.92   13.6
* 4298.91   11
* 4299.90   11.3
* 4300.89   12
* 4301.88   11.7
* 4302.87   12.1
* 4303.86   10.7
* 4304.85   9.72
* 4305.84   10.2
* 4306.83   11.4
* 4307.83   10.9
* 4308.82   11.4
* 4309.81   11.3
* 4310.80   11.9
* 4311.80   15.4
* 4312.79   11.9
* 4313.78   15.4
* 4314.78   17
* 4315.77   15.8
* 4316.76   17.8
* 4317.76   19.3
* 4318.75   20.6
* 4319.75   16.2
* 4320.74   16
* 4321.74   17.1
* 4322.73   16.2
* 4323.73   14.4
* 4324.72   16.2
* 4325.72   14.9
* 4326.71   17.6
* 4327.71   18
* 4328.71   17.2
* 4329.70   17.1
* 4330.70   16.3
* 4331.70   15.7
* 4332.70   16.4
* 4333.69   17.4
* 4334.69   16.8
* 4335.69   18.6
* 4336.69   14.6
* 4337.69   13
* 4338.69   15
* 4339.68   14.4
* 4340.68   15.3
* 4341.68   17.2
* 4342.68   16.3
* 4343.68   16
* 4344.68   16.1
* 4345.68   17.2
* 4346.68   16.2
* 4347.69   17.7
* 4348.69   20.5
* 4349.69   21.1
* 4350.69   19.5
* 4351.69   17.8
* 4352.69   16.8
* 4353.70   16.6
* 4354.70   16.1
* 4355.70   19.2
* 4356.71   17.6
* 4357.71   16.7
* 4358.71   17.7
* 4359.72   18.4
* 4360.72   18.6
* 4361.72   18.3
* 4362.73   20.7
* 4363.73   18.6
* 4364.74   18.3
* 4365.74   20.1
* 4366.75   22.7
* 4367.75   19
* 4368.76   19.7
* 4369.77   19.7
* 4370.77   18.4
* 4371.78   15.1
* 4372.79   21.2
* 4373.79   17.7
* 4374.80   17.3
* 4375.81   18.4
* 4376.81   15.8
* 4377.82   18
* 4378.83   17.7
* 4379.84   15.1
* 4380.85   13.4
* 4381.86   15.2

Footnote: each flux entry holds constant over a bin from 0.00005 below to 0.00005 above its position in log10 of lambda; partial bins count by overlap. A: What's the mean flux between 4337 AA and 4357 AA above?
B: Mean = 17.0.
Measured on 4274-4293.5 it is 14.8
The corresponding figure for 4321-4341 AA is 16.1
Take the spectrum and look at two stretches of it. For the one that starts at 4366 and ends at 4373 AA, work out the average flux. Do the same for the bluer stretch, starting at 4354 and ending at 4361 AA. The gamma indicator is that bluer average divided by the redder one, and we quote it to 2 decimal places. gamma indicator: 0.92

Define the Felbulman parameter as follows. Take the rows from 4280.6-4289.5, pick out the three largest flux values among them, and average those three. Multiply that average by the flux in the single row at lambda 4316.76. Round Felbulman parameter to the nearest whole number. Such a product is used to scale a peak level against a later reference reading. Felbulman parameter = 272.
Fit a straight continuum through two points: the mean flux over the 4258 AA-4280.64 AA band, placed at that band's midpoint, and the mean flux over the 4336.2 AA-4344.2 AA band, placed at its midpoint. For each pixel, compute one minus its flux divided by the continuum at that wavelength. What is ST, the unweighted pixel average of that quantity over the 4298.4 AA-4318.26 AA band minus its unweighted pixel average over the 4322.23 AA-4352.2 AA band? 0.25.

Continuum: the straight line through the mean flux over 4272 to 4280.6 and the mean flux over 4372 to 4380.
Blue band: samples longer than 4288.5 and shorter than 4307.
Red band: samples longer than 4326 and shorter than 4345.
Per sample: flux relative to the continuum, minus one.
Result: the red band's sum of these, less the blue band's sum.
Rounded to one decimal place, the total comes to 3.5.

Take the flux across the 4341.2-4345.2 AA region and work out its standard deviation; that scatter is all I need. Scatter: 0.5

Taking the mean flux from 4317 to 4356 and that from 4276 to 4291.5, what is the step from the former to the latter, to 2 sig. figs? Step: -2.2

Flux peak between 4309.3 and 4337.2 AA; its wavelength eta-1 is 4318.75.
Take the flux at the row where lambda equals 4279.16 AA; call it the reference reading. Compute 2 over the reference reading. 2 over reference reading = 0.144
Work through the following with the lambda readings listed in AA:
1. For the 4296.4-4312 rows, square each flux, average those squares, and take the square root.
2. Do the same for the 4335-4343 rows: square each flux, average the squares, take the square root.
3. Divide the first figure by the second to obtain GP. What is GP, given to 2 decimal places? 0.76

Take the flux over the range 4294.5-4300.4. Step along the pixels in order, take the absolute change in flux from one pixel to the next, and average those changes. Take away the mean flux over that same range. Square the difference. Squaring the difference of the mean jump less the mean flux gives 125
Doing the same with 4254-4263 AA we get 201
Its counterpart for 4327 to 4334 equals 263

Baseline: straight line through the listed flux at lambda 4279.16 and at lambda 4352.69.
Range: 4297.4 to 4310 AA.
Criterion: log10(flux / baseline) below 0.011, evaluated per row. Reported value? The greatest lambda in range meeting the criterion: 4309.81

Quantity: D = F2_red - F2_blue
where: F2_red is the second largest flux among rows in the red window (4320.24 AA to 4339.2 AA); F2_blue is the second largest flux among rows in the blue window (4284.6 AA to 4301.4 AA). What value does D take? 3.0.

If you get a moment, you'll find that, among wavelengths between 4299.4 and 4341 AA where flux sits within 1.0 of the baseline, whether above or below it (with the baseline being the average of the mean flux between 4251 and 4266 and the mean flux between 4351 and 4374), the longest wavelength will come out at 4334.69 AA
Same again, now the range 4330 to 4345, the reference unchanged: 4344.68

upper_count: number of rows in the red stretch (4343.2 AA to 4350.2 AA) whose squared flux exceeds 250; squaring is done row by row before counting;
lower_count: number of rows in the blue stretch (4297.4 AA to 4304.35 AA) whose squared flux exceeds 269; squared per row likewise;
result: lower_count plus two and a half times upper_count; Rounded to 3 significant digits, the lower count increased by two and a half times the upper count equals 17.5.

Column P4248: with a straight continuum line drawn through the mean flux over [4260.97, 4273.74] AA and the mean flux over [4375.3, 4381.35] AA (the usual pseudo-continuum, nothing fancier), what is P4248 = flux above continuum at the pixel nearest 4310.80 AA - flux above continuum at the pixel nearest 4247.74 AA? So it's -5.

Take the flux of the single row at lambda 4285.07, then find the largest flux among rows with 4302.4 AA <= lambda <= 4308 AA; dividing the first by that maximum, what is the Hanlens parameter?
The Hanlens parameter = 1.24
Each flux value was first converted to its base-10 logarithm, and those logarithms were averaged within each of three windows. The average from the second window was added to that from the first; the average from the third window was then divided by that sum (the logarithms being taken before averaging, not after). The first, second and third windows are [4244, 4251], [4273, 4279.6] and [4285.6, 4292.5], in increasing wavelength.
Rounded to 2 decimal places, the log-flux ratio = 0.48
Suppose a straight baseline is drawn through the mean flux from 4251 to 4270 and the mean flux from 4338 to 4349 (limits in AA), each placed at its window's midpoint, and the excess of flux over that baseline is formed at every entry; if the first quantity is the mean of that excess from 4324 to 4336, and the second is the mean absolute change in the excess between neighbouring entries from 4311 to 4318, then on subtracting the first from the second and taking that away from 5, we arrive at 3.3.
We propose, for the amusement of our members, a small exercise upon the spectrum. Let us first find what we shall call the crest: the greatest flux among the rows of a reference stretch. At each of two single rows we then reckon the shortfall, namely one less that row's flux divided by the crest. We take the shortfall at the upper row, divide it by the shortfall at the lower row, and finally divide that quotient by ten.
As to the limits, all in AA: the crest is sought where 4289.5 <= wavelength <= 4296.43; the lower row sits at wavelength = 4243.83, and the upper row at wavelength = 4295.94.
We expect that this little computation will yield -0.2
